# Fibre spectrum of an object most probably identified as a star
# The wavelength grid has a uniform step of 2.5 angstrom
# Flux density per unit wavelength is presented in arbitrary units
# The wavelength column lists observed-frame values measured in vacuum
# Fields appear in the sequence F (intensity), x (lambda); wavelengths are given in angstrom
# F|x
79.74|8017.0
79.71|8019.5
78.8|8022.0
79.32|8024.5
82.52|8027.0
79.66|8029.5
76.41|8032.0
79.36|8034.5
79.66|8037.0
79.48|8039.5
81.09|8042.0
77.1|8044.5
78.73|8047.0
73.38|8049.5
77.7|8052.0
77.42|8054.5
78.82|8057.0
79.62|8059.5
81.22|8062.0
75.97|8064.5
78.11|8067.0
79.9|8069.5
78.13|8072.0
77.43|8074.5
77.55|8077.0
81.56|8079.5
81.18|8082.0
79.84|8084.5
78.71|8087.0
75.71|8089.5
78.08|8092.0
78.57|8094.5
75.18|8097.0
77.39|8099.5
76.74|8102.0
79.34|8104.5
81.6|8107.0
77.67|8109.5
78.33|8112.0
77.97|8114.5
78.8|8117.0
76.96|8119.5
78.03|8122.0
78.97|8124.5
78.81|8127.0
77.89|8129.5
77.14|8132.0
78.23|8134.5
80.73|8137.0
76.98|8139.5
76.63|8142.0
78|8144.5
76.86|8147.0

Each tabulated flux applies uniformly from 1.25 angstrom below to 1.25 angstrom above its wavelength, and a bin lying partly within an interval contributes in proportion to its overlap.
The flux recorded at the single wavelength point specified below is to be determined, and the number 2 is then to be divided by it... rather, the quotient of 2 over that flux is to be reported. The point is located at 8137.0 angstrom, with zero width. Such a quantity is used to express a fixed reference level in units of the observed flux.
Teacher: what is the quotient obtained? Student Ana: 0.0248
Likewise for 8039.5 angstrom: 0.0252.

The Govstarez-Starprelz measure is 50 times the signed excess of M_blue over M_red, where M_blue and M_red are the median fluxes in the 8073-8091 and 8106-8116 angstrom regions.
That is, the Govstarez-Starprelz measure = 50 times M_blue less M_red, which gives 28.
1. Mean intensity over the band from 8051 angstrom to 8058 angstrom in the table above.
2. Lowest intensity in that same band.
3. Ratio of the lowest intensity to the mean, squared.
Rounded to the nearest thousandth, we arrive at 0.986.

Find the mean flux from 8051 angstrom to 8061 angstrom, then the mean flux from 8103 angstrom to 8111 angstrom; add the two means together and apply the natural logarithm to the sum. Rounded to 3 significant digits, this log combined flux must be 5.06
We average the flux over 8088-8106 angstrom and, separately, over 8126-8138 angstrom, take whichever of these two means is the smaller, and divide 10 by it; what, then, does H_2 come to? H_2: 0.129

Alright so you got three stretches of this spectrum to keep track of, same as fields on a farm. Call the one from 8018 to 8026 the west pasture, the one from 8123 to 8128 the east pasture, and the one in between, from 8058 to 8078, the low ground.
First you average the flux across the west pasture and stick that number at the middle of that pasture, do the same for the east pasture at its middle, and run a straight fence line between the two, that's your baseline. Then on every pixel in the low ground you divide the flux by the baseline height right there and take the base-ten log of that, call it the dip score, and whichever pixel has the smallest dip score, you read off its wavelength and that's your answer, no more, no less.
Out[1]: 8064.5 angstrom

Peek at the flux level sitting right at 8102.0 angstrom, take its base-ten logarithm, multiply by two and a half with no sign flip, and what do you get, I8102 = 4.713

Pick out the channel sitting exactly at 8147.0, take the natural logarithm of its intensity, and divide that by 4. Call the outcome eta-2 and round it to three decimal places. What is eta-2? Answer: 1.085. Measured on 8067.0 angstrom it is 1.090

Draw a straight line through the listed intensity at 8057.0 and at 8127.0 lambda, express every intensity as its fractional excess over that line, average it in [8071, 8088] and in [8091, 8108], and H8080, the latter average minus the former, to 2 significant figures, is -0.014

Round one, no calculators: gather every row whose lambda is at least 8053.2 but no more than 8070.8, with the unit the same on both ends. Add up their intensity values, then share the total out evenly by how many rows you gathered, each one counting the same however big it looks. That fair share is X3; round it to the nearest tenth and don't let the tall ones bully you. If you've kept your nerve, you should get 78.7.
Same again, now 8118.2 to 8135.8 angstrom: 78.0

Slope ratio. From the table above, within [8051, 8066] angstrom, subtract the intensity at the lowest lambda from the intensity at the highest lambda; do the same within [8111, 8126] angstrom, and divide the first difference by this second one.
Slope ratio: -2.7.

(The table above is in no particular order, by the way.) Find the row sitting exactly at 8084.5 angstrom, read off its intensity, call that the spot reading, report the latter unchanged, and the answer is 79.84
